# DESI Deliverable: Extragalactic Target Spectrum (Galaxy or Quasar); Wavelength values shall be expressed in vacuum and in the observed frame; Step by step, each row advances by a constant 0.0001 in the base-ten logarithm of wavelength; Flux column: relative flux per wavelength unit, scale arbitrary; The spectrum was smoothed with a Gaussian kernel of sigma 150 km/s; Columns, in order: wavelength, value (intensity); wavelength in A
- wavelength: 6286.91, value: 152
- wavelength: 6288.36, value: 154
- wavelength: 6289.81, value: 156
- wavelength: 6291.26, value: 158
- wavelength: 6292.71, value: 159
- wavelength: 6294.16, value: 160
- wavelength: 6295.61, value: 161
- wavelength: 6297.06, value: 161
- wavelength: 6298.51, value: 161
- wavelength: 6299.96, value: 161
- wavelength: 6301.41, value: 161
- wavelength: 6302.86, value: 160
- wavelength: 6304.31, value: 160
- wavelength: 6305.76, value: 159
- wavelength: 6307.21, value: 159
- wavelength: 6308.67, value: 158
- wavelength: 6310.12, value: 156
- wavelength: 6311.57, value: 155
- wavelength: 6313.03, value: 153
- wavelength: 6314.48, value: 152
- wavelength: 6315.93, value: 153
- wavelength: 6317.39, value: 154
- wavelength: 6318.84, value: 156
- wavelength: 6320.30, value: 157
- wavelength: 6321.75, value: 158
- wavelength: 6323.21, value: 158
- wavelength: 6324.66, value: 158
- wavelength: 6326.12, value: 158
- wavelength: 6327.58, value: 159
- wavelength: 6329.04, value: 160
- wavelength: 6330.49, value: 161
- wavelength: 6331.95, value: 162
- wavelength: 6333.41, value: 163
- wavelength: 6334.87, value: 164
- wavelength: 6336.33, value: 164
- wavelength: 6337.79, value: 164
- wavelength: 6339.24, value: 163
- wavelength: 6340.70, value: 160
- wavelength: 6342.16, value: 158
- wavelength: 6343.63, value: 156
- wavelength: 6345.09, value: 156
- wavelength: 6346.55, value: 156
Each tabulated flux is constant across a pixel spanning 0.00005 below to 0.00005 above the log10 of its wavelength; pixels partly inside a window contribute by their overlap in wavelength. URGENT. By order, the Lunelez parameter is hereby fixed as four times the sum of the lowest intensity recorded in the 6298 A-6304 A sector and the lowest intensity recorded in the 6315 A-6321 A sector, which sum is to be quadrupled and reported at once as 1252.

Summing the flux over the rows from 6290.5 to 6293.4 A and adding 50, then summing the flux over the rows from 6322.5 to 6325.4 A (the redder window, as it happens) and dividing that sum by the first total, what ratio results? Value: 0.861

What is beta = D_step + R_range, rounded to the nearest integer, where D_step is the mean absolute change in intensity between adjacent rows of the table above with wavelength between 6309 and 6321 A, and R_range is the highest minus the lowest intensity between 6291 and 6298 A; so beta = 4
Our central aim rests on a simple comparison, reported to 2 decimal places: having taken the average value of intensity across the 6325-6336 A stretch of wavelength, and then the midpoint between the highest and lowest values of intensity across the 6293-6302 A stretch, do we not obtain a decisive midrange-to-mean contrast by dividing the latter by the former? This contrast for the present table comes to 1.00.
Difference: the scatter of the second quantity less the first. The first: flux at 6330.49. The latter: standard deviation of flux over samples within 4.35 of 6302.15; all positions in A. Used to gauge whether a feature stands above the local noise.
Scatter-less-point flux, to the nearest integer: -160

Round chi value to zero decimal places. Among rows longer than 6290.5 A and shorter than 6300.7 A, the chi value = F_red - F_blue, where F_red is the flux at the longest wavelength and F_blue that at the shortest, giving 3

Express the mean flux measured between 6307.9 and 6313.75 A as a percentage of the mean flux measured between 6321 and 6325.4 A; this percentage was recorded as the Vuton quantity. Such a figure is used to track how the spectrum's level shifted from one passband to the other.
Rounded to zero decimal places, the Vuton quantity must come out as 98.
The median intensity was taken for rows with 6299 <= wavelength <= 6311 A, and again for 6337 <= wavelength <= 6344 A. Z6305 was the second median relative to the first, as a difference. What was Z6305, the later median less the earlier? 0.5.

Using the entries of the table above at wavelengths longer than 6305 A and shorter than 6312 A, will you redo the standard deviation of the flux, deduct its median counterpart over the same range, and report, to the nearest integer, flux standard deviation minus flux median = -156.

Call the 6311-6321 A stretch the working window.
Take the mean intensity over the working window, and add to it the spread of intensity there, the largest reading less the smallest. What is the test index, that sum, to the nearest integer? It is 159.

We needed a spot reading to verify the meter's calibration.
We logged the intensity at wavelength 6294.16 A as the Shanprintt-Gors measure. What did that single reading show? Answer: 160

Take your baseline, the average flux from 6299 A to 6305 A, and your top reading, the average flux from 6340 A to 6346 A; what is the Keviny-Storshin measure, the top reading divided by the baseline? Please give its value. 0.98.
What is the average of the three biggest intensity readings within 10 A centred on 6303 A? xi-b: 161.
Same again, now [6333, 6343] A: 164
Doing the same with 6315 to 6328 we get 158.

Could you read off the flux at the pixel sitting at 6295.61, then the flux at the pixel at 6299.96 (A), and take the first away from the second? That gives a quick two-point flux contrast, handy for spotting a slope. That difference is 0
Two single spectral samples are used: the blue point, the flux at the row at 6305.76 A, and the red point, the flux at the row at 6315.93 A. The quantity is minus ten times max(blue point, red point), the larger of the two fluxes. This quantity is -1590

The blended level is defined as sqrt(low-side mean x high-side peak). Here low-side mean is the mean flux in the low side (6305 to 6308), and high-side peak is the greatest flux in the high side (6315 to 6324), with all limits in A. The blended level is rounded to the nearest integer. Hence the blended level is 158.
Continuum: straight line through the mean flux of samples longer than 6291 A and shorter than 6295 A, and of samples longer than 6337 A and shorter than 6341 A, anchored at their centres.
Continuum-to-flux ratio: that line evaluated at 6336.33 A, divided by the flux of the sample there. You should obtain 0.99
